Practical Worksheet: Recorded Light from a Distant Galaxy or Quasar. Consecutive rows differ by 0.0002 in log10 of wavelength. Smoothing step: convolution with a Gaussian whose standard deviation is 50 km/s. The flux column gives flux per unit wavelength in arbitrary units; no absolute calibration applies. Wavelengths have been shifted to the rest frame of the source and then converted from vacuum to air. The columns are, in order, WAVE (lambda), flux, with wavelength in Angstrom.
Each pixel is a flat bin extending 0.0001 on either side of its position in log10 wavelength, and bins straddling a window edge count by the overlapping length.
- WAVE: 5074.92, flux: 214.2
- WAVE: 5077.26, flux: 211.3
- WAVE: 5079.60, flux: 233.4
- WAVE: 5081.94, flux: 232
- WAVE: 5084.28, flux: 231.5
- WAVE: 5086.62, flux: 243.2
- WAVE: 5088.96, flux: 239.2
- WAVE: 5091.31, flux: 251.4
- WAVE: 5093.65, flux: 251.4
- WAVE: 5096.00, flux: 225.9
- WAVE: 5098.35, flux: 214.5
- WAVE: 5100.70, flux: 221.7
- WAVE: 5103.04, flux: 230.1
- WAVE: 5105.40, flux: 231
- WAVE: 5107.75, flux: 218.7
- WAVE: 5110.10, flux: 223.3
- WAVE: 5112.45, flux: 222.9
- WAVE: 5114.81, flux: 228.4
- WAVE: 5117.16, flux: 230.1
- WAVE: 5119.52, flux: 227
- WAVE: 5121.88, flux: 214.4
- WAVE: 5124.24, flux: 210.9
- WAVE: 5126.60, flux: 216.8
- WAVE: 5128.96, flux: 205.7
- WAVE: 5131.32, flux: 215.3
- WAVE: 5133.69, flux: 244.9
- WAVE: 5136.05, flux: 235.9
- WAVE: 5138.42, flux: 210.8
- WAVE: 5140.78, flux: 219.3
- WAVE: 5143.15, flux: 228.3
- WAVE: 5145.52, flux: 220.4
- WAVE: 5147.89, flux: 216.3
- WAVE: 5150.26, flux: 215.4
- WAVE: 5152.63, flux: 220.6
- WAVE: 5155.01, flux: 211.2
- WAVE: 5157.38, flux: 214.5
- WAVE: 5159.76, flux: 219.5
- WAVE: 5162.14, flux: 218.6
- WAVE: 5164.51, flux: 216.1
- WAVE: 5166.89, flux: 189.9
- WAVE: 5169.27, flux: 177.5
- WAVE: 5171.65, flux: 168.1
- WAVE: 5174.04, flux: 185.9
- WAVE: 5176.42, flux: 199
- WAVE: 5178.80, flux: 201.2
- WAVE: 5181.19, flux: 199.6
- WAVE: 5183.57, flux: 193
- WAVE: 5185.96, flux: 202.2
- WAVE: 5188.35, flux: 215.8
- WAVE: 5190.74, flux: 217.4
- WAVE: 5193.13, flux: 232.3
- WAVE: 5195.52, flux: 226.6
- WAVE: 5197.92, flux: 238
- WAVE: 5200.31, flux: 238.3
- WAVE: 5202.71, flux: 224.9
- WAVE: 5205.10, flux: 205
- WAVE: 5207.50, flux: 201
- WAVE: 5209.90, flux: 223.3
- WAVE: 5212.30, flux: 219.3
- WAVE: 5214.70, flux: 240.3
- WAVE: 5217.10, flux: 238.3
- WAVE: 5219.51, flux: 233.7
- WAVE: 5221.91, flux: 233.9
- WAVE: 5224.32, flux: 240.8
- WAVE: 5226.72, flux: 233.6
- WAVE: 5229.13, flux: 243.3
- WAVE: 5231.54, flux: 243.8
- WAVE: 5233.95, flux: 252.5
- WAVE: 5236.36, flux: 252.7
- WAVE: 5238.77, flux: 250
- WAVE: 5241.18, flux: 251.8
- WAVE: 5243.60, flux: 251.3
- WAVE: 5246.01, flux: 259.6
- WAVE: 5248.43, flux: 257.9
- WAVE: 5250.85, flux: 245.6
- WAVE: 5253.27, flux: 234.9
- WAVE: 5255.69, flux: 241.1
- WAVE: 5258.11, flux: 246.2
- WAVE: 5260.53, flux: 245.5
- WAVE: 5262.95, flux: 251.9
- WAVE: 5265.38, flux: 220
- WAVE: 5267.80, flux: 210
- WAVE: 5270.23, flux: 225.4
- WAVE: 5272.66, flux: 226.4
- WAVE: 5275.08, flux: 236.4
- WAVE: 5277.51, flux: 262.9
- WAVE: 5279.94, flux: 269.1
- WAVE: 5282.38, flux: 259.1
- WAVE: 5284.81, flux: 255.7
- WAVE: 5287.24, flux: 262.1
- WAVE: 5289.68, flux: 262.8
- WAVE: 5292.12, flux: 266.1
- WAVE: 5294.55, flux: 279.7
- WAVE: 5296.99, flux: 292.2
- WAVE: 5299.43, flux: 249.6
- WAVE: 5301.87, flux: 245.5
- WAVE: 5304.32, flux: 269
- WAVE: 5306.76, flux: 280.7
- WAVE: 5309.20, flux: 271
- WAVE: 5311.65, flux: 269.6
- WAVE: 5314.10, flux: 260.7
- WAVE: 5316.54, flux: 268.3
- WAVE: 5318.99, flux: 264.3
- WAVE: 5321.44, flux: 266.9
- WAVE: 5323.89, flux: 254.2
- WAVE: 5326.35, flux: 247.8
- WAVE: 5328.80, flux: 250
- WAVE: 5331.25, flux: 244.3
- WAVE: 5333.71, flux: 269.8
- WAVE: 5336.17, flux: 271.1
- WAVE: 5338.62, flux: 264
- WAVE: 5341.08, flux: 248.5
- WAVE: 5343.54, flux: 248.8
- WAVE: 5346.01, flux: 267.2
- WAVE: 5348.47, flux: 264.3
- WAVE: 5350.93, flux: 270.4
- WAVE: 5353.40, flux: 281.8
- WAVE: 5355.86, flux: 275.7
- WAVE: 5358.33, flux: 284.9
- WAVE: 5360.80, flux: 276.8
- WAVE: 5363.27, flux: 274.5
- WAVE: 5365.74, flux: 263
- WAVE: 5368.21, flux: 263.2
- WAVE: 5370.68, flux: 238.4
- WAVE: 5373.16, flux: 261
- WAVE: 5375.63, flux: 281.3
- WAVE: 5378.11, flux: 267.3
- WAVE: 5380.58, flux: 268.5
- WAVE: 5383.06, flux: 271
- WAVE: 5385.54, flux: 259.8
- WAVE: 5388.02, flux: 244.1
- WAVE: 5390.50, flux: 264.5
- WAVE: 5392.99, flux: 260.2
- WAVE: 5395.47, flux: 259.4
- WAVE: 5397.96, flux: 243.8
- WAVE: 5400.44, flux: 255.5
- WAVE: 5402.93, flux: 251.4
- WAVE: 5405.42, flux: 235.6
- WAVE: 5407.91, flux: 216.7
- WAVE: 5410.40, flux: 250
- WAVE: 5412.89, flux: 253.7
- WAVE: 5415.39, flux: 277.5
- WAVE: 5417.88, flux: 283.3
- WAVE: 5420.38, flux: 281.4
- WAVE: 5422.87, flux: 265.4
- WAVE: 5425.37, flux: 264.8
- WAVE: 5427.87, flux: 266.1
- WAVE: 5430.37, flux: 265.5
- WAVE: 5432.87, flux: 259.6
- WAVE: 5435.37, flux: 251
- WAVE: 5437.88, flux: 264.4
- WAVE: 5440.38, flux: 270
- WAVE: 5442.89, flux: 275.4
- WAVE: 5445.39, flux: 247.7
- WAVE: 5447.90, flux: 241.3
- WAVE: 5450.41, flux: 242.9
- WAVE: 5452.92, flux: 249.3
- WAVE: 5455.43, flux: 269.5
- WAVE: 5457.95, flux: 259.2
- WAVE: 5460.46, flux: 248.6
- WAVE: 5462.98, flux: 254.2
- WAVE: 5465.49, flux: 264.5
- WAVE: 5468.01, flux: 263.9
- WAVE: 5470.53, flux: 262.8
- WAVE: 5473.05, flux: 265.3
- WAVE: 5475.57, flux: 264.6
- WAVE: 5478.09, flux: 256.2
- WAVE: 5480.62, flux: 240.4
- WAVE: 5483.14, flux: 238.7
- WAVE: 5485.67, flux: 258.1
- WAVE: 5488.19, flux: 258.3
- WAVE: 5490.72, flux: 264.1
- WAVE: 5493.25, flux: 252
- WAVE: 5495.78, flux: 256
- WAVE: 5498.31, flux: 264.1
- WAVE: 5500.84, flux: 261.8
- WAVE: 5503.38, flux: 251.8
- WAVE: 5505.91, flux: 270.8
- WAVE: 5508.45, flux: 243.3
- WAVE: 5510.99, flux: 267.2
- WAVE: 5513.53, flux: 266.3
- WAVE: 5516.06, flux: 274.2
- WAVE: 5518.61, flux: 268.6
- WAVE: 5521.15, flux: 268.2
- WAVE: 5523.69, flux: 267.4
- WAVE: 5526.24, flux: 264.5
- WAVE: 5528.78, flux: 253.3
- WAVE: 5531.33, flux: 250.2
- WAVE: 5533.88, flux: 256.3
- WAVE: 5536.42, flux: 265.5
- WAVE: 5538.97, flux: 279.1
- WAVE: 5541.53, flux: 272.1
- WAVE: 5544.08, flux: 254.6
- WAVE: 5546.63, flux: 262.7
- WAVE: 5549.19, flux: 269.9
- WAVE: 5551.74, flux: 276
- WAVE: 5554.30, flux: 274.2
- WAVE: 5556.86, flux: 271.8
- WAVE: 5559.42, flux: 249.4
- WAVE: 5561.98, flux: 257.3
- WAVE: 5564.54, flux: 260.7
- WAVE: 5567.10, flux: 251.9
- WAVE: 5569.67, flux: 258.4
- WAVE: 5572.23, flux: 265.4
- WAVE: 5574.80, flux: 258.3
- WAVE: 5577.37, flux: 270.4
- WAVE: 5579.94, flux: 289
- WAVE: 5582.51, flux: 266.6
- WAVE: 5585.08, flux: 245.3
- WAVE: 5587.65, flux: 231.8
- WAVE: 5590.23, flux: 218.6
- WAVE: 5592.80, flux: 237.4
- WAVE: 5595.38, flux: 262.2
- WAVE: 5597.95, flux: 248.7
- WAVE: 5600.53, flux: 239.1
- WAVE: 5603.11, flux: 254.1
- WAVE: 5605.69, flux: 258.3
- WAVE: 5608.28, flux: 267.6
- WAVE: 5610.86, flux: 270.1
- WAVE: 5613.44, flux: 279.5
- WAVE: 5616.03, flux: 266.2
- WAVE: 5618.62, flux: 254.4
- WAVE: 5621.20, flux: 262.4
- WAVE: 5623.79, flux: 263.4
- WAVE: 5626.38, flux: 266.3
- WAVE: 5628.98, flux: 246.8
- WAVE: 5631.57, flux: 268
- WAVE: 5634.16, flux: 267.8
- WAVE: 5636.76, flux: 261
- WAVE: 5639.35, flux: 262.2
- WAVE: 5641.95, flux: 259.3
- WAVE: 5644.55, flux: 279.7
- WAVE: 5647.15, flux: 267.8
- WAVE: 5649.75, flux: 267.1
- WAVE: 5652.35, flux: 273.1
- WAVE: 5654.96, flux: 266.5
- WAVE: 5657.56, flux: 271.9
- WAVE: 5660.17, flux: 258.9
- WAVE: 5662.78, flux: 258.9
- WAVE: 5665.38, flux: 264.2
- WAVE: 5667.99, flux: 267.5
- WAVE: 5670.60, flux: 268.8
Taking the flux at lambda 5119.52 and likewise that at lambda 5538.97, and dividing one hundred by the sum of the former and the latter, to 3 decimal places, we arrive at 0.198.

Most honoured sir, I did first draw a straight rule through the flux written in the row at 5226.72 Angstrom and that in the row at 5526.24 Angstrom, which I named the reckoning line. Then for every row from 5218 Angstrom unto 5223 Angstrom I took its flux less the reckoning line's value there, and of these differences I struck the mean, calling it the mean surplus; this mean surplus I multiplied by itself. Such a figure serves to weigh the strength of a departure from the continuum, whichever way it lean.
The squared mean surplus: 1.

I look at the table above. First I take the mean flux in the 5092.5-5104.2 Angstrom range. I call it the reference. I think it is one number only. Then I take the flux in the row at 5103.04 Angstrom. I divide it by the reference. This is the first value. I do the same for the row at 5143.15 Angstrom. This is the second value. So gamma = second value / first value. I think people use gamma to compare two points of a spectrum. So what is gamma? 0.99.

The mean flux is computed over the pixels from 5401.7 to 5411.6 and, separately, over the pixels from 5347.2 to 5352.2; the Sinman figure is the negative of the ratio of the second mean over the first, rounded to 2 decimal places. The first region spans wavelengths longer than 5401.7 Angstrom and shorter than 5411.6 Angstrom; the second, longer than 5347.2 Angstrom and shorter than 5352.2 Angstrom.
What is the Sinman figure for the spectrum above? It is -1.12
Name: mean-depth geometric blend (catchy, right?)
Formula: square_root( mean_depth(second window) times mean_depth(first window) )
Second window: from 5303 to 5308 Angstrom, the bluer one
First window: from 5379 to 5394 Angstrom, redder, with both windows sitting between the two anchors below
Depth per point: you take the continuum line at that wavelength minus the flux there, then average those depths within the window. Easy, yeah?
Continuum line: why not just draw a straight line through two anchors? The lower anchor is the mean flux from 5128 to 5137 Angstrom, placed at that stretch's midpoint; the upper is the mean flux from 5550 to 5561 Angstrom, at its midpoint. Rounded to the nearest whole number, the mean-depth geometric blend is 18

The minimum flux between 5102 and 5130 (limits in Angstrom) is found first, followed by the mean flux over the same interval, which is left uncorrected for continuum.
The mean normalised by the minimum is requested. 1.08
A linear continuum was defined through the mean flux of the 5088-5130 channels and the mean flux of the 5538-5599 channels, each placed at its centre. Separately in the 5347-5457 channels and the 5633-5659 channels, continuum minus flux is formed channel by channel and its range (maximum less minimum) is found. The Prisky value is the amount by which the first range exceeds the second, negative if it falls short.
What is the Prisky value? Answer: 52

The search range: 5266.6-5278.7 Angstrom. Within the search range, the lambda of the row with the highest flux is 5277.51 Angstrom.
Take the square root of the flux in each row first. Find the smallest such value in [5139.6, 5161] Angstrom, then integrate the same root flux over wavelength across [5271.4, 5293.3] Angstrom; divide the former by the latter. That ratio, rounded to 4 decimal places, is 0.0415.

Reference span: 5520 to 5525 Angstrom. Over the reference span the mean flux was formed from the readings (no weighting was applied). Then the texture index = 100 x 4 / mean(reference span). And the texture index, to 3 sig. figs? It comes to 1.49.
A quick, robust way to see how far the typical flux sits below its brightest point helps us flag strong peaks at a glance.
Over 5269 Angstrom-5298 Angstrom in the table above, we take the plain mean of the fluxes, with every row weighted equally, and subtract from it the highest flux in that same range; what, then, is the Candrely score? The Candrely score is -34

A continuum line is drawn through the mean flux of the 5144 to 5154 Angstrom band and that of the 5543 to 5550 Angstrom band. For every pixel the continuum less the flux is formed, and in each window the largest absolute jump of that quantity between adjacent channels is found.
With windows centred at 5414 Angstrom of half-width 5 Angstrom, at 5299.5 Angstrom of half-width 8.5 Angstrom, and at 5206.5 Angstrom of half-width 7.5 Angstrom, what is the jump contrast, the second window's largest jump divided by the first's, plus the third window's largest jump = 24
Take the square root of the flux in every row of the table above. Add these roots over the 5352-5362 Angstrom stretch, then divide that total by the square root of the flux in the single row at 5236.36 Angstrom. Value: 4.2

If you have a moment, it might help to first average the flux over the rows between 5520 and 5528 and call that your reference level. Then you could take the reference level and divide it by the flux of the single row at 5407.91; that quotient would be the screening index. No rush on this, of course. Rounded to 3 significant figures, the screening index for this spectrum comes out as 1.23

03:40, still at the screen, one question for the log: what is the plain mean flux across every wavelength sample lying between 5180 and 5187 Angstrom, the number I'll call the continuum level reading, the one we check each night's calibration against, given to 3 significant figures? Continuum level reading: 198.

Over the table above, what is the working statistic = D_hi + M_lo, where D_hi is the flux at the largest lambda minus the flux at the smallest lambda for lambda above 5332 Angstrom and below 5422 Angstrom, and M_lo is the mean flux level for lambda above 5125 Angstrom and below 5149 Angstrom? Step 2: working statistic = 233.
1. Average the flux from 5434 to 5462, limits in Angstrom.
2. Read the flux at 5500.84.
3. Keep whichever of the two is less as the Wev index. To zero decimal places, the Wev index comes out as 256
